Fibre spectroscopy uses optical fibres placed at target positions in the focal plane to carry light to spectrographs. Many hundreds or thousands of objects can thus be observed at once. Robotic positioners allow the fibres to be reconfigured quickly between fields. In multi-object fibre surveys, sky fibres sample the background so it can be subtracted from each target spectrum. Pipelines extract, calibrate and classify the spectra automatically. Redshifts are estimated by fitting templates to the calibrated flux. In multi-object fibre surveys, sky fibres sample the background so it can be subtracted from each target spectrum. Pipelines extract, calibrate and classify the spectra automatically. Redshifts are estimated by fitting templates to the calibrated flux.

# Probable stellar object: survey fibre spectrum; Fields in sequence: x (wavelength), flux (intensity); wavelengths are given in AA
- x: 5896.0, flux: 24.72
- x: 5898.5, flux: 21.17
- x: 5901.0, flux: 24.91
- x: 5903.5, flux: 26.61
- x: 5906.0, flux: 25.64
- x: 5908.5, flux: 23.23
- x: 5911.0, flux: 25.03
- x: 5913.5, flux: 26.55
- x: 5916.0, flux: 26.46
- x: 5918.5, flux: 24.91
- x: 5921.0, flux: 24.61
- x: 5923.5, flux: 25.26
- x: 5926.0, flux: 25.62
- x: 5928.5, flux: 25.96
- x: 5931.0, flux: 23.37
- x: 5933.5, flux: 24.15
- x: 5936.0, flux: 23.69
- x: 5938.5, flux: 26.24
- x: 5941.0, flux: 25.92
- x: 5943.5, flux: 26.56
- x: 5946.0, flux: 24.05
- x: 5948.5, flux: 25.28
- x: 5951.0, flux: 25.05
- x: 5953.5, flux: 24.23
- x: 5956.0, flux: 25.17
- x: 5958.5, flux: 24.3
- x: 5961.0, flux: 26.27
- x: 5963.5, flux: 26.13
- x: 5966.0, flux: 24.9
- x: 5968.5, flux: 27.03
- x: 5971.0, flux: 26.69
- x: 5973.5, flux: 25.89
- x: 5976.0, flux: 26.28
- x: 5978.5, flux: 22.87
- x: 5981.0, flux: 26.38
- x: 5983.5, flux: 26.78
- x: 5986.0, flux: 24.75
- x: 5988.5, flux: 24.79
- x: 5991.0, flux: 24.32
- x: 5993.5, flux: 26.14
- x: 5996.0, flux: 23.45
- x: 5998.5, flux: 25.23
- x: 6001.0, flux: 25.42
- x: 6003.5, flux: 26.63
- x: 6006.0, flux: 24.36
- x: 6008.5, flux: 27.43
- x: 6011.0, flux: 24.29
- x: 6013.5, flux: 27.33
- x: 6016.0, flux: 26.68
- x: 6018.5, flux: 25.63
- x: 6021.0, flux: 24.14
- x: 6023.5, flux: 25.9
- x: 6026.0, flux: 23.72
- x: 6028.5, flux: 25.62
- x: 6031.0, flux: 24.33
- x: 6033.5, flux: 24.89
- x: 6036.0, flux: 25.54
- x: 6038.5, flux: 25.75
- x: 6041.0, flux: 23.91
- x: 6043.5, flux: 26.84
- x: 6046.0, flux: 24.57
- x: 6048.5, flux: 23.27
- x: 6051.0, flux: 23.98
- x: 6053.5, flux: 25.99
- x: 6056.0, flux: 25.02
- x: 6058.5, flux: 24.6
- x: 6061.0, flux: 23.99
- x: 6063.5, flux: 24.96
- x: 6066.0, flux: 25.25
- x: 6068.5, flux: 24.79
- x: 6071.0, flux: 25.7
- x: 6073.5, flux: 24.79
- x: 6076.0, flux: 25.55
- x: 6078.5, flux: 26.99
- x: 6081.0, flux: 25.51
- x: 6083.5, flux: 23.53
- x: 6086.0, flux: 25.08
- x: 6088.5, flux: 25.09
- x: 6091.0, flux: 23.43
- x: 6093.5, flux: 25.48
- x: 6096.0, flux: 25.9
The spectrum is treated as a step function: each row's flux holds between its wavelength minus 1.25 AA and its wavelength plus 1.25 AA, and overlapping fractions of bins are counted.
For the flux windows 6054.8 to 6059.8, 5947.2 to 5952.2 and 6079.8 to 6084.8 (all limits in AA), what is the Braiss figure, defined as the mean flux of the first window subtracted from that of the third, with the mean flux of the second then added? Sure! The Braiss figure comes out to 24.9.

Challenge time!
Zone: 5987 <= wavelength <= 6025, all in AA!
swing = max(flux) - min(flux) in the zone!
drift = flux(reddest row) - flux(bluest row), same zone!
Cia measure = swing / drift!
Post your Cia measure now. 4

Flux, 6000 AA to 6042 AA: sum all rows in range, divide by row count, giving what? 25.4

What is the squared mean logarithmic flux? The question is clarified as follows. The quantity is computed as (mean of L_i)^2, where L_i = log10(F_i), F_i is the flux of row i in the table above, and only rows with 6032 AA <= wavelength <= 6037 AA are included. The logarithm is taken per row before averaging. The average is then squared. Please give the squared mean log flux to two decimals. 1.96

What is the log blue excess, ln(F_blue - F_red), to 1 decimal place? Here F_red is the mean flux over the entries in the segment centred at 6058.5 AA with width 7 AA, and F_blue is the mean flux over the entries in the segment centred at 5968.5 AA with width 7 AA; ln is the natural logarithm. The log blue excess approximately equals 0.5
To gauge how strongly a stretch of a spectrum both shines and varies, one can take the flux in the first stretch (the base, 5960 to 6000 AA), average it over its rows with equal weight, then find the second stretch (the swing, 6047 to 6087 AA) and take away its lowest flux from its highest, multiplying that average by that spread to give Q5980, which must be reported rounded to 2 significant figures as 95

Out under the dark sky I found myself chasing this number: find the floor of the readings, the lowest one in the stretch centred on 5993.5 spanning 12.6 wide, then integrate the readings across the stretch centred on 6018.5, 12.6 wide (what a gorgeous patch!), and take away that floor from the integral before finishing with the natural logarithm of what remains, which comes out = 5.71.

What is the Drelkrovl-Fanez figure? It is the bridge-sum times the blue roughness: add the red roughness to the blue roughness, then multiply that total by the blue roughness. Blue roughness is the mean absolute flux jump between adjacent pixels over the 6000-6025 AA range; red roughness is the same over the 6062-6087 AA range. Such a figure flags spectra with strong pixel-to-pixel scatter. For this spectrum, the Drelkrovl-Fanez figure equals 6.0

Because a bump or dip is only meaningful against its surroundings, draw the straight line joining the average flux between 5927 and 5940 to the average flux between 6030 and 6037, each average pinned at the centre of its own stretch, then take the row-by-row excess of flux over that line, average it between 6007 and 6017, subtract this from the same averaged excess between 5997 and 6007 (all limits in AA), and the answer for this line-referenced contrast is -1.0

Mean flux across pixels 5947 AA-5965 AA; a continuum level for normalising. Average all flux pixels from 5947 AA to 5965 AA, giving 25.2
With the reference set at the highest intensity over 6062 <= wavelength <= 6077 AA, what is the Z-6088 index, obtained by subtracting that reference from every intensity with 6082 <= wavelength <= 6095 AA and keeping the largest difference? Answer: -0.2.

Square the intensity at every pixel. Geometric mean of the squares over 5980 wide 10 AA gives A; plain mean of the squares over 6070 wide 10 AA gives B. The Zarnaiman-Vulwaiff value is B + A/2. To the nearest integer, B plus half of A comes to 958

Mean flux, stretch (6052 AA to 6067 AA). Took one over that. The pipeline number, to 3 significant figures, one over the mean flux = 0.0401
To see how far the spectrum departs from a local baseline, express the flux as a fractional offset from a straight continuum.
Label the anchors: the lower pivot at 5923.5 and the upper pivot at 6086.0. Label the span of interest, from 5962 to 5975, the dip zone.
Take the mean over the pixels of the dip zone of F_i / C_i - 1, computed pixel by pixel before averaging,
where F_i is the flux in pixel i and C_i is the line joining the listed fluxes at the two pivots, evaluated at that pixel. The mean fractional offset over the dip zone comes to 0.04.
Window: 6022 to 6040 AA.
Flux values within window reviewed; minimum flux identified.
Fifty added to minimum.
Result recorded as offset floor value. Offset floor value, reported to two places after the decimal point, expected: 73.72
